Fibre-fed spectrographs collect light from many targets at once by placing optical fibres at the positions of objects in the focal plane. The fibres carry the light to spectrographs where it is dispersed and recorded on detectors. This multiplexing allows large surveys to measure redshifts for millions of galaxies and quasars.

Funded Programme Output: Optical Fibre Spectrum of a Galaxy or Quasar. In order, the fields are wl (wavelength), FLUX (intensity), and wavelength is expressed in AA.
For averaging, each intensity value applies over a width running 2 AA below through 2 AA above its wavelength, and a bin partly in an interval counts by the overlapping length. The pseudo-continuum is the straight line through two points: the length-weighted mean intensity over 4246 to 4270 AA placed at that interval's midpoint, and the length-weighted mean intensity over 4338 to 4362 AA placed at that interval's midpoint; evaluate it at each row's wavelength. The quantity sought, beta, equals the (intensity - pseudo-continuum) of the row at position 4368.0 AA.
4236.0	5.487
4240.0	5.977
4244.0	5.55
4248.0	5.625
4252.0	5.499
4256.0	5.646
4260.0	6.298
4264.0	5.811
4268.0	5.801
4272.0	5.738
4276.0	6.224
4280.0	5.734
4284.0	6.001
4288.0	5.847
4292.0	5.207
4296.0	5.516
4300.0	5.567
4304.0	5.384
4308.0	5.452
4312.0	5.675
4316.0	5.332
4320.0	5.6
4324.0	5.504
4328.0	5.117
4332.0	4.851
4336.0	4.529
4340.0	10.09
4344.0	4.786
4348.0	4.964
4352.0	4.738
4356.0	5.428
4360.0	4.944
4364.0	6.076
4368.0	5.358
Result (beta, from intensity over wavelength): -0.48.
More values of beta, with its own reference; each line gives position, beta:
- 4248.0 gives -0.15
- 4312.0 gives -0.13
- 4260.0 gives 0.52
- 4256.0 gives -0.13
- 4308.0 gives -0.35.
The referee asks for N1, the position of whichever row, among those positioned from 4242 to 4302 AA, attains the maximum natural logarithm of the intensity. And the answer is 4260.0 AA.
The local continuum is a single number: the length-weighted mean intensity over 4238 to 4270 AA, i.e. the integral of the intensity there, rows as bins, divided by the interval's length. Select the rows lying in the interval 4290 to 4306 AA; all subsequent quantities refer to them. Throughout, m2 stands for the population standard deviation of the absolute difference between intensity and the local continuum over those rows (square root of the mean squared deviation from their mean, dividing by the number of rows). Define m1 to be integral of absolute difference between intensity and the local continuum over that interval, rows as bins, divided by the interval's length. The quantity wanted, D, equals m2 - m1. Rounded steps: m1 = 0.36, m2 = 0.14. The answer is -0.22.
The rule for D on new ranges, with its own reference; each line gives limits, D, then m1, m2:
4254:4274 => 0.04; 0.15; 0.19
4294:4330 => -0.16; 0.32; 0.16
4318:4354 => 0.00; 1.16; 1.16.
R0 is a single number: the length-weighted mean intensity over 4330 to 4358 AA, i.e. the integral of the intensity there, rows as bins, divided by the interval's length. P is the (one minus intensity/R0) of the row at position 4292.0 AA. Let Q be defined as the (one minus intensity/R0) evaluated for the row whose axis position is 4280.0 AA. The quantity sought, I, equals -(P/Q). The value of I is 3.9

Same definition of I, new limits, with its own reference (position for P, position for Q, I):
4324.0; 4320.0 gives -4.6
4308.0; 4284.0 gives 0.5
